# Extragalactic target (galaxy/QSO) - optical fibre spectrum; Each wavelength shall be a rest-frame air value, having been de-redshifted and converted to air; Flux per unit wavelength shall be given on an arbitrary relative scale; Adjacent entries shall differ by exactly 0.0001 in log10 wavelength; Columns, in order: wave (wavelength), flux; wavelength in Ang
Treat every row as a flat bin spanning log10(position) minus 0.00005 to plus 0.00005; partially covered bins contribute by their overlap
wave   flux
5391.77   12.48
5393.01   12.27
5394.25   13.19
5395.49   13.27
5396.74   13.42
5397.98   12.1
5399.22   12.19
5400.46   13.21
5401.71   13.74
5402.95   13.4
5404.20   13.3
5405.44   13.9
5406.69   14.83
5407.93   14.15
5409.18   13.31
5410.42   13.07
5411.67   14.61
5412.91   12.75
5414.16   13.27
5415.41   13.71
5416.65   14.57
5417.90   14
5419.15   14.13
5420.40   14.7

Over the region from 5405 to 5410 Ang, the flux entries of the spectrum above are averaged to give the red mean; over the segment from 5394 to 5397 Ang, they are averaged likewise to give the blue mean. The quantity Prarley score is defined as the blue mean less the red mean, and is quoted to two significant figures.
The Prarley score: -0.75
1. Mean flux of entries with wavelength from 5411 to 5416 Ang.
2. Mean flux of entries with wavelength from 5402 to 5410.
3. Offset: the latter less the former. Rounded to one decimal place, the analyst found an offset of 0.2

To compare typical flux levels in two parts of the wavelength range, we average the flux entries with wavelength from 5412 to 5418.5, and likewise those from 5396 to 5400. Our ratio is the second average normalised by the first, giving 0.92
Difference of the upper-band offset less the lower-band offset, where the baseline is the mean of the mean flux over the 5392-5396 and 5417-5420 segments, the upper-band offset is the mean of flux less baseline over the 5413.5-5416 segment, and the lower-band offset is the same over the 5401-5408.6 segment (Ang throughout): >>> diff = -0.40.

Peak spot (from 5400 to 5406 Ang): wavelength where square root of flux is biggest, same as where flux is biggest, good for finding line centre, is 5405.44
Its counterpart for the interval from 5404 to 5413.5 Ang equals 5406.69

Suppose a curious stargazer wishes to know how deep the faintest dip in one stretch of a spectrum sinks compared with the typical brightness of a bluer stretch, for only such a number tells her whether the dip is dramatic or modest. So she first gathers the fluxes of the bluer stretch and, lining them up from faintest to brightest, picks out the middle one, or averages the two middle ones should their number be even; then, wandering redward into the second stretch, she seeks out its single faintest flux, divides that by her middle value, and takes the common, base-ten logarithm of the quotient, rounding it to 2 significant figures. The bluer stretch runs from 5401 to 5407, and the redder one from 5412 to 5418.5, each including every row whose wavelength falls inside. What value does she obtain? -0.032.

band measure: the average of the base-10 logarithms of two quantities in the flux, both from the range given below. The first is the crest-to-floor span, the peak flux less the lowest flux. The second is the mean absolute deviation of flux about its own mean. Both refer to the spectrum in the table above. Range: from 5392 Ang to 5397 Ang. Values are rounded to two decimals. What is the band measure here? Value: -0.18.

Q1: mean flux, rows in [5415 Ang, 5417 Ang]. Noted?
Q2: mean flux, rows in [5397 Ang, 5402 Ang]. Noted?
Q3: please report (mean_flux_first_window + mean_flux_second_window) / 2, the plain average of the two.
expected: 13.5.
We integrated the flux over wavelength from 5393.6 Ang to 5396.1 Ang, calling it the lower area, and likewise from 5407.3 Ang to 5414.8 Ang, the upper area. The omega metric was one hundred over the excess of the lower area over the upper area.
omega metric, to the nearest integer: -1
